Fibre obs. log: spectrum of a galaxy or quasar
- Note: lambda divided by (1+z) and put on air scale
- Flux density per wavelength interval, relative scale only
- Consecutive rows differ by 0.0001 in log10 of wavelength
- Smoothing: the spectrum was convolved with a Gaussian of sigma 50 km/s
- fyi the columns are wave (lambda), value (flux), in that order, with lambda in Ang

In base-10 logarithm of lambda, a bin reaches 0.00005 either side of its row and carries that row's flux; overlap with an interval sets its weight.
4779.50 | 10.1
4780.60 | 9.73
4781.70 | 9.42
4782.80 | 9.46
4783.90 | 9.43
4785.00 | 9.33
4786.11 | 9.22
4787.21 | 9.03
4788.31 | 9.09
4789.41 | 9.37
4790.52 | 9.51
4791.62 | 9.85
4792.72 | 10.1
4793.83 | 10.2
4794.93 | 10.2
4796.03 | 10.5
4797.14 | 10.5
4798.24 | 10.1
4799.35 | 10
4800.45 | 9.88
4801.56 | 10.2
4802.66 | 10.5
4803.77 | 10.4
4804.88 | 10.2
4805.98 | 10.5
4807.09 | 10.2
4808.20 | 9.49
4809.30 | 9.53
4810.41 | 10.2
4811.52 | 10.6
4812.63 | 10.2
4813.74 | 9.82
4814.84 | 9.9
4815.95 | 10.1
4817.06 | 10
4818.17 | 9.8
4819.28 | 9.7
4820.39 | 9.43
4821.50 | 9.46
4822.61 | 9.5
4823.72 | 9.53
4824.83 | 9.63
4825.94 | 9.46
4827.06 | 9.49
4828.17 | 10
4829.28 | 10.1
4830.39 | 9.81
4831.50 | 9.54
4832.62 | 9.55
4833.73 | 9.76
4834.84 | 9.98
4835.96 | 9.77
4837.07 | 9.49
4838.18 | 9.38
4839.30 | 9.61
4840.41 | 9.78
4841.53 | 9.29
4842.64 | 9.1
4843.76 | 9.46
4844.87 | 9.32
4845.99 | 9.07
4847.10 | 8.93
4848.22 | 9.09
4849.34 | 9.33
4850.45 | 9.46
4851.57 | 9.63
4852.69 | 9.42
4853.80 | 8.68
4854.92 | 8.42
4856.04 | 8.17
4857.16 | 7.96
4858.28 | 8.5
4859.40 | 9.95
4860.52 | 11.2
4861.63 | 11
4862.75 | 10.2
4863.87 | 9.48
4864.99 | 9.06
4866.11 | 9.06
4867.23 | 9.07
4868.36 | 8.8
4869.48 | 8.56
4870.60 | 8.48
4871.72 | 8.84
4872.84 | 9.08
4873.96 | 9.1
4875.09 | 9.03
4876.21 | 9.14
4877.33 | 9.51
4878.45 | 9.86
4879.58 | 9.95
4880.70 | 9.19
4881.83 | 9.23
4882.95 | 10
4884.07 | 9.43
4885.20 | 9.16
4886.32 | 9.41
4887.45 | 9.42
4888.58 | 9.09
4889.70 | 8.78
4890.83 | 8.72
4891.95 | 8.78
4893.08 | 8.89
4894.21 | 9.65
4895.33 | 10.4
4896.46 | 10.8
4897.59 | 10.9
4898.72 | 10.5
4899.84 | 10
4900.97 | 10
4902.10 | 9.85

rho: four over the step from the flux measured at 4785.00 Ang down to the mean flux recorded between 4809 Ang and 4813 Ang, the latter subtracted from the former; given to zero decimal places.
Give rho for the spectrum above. -5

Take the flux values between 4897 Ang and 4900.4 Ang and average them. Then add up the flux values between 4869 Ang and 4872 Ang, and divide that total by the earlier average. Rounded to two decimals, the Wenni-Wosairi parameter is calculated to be 2.47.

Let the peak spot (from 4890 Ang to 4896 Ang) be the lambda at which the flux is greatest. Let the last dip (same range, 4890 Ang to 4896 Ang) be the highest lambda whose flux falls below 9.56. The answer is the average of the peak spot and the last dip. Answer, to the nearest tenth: 4894.2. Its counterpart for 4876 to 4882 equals 4880.7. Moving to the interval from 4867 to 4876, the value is 4874.5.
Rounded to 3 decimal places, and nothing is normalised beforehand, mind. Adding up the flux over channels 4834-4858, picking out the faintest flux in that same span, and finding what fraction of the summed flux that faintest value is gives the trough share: 0.041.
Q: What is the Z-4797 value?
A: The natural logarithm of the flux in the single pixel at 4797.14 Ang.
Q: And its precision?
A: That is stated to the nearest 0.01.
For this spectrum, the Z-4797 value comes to 2.35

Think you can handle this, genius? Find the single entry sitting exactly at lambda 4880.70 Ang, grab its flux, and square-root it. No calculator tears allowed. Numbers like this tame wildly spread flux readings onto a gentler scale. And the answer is 3.03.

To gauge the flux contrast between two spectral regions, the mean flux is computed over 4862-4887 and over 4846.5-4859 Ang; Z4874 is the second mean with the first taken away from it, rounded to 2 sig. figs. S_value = -0.38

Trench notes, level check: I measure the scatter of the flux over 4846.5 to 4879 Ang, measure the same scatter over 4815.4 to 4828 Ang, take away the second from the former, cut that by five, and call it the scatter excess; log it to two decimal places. 0.10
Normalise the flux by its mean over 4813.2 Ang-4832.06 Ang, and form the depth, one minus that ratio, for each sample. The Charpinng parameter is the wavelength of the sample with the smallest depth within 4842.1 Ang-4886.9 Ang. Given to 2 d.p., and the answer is 4860.52 Ang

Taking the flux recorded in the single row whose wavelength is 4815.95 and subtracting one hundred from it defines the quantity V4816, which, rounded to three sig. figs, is -89.9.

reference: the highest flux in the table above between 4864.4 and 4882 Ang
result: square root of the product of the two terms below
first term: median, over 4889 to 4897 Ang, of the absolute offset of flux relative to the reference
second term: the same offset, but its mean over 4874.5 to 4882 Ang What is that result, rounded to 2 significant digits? 0.75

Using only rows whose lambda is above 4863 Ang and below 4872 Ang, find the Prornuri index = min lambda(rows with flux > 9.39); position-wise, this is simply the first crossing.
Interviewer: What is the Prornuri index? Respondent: 4863.87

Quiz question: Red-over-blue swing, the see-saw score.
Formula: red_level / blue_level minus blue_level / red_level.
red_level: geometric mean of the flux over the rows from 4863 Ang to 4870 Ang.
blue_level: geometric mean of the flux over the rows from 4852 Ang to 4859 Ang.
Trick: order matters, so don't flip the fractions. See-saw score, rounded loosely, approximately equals 0.11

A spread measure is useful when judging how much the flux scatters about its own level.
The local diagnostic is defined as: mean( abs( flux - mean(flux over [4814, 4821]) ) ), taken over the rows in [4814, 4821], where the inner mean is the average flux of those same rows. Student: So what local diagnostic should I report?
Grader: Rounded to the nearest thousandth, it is 0.178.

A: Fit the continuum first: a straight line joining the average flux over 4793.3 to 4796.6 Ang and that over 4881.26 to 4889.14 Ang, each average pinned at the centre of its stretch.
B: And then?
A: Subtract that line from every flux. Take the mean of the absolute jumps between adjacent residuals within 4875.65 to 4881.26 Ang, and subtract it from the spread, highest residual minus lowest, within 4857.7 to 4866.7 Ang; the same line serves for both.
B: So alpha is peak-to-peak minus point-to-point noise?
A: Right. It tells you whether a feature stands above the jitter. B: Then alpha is 2.3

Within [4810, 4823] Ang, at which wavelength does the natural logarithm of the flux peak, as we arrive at 4811.52 Ang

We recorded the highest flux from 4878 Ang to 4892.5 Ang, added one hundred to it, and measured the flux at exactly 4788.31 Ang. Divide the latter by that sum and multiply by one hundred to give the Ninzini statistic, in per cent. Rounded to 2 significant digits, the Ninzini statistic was 8.3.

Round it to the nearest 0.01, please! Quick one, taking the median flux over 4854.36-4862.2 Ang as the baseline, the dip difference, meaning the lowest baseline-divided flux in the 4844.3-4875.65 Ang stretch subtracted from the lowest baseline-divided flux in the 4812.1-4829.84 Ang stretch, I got 0.17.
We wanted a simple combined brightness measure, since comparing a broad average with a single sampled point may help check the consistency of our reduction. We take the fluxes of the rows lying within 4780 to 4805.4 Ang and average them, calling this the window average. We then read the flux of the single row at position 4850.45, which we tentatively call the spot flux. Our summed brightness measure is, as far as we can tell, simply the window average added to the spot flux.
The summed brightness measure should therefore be 19.3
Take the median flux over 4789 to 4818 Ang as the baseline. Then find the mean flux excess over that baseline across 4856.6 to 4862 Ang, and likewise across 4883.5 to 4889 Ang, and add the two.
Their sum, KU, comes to -1.3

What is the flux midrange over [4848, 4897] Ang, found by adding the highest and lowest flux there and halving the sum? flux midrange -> 9.58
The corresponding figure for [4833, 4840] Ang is 9.68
